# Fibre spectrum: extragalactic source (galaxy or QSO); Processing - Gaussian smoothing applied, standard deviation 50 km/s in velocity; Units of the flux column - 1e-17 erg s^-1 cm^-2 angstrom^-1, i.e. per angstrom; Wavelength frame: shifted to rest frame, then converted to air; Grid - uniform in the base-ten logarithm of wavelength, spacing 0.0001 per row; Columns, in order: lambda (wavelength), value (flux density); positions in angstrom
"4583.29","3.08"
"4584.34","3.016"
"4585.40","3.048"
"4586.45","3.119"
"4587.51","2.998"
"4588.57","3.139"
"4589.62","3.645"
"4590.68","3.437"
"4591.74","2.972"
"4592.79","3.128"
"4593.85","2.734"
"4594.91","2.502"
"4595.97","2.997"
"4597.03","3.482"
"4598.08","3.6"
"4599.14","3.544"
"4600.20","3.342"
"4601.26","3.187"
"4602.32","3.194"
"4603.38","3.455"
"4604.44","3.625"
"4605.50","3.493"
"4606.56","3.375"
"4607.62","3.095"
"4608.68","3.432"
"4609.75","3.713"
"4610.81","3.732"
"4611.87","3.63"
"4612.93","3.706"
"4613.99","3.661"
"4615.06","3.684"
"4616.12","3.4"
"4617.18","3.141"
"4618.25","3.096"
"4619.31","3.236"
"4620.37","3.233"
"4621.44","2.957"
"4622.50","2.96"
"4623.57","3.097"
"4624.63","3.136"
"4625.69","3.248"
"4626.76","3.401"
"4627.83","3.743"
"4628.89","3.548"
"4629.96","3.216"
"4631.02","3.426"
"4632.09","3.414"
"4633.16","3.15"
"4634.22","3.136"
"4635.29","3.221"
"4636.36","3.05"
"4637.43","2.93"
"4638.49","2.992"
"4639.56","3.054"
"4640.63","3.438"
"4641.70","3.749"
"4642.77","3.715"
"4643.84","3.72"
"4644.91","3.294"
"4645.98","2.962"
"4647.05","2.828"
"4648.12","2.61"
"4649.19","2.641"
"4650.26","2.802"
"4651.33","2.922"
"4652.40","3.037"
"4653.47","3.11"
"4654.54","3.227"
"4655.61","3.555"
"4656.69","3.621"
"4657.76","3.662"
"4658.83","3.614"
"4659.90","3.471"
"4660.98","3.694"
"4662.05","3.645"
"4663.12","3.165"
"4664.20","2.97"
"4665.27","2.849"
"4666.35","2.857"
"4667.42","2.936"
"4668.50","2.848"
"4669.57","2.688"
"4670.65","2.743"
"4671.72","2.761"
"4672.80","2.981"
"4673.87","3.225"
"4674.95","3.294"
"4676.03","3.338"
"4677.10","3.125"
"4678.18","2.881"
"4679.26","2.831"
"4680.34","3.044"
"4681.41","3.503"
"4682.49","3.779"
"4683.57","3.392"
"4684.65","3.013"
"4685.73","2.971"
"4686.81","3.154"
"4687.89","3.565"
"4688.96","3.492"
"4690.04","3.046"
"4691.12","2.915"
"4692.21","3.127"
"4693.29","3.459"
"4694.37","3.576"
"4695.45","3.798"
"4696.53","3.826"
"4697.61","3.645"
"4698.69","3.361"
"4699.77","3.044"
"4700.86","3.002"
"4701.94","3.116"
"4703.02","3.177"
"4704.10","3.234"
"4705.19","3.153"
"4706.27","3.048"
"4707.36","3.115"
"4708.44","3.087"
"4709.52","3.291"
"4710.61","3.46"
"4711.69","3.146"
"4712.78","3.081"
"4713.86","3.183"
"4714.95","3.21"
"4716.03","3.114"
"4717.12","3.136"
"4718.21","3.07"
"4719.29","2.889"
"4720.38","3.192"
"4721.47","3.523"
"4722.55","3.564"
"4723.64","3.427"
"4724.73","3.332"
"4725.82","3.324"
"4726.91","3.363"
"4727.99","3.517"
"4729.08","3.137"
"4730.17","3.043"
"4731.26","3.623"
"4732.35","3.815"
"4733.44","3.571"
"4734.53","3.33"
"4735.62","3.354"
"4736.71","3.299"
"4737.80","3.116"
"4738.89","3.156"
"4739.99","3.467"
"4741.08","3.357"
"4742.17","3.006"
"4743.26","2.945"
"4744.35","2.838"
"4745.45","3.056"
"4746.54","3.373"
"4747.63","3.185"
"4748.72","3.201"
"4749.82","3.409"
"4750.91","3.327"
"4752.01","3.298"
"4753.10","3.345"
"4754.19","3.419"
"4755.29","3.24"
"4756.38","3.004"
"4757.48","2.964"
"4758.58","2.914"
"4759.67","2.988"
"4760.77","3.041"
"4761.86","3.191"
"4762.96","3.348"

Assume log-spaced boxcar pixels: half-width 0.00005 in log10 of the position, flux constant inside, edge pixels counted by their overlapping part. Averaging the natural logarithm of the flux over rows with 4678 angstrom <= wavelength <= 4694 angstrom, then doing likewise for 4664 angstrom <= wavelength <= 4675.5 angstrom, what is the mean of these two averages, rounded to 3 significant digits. 1.12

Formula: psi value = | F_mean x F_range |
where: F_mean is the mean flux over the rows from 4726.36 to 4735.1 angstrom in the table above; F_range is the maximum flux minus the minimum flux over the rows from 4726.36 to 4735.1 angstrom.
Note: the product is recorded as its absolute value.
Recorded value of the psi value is 2.6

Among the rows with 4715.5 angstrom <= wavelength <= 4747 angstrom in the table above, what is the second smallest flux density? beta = 2.889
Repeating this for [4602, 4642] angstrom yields 2.957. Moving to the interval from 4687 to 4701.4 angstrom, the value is 3.002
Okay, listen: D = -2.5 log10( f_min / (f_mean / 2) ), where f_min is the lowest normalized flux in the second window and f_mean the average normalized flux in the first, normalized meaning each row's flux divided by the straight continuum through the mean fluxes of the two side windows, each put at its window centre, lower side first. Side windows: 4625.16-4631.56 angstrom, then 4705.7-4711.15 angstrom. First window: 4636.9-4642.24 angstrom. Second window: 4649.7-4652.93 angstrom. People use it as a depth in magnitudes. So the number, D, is -0.61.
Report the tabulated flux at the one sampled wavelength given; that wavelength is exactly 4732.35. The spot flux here 3.815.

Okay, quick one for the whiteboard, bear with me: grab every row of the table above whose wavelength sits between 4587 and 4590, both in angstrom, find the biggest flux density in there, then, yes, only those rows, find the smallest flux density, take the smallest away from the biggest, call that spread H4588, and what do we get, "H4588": 0.65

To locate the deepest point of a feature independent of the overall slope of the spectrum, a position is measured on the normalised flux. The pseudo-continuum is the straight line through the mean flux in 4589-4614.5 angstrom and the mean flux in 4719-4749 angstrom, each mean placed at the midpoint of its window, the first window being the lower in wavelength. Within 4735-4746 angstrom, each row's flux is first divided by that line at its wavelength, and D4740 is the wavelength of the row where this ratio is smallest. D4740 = 4744.35 angstrom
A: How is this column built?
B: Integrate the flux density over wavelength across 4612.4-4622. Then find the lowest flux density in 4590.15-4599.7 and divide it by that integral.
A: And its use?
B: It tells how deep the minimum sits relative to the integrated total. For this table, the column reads 0.078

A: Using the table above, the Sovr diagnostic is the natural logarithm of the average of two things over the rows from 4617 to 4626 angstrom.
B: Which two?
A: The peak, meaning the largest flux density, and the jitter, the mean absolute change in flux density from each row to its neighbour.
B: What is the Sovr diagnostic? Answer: 0.51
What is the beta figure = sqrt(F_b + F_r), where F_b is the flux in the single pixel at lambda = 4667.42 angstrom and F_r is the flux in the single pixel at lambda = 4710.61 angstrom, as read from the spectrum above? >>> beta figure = 2.53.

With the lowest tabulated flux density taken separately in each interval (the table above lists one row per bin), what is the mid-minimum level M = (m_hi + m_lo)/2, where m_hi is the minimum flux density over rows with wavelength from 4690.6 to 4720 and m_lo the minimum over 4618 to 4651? 2.75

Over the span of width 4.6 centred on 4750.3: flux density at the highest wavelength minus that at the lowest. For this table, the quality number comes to 0.10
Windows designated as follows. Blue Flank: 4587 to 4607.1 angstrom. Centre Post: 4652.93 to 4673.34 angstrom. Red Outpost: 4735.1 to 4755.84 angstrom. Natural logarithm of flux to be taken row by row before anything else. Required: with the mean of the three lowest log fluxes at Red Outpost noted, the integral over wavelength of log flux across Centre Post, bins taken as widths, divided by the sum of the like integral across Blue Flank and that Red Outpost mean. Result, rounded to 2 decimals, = 0.95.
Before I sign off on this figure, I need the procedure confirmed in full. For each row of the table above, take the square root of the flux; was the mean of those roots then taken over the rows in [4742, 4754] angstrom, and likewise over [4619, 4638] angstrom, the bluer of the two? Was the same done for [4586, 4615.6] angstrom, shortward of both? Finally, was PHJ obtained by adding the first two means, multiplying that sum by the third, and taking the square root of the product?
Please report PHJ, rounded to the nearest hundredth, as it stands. 2.56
